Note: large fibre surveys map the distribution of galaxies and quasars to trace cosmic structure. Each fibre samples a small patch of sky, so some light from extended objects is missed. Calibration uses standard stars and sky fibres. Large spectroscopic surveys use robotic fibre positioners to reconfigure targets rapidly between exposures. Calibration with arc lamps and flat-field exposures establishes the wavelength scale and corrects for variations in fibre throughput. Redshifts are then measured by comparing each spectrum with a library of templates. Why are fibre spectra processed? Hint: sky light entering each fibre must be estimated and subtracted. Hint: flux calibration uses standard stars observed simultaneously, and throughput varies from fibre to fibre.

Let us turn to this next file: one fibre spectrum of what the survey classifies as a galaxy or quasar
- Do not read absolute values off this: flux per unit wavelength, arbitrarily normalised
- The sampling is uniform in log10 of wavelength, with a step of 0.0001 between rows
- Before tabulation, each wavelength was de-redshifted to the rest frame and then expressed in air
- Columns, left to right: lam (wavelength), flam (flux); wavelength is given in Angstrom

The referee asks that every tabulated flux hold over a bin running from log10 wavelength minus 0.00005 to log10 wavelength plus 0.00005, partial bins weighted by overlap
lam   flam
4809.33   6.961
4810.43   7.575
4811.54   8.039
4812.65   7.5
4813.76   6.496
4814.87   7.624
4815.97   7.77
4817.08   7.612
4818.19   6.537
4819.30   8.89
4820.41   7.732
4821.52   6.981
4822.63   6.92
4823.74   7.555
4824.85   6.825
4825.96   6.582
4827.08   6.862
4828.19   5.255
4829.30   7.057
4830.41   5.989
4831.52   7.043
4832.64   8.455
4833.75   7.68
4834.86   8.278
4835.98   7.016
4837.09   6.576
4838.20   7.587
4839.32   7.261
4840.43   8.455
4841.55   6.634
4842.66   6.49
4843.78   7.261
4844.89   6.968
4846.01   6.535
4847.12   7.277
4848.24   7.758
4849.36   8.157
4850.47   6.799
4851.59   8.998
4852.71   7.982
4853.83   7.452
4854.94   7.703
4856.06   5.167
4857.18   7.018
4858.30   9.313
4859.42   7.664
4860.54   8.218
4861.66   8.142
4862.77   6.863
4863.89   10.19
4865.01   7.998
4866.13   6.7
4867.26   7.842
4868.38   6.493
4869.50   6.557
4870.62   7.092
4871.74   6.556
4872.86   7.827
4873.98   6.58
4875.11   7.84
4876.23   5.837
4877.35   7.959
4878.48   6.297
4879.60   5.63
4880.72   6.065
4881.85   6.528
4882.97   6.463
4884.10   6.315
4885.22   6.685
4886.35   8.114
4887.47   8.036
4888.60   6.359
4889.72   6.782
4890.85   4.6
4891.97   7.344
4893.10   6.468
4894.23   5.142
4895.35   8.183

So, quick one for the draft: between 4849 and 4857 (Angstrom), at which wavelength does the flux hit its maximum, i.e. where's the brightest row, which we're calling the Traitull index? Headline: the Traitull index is 4851.59 Angstrom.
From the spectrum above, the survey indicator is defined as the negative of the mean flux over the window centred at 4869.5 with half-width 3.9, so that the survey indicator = -7.0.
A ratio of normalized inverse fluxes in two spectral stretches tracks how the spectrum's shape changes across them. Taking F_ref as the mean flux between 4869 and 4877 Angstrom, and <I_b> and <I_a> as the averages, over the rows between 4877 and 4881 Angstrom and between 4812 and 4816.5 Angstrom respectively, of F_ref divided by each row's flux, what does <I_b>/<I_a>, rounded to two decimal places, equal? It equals 1.15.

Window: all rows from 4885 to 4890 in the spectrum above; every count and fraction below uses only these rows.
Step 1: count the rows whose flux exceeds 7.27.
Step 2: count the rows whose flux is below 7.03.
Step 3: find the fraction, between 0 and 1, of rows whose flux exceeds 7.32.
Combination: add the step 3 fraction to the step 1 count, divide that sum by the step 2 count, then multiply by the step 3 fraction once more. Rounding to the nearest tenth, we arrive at 0.3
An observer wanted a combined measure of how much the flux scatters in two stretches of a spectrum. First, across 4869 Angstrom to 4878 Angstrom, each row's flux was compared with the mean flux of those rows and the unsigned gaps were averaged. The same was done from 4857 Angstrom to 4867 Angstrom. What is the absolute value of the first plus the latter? 1.5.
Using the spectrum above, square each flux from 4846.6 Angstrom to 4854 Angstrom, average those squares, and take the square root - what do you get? 7.8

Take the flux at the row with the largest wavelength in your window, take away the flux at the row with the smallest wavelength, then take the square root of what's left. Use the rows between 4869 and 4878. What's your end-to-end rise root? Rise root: 1.2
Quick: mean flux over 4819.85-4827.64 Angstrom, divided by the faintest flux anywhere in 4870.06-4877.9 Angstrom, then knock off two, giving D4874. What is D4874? -0.790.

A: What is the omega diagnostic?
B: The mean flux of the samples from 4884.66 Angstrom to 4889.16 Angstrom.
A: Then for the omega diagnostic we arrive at 7.30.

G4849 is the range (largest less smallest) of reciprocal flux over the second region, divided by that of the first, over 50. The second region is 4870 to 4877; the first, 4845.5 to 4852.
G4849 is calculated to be 0.0209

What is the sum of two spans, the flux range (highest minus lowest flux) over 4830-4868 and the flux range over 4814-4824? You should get 7.4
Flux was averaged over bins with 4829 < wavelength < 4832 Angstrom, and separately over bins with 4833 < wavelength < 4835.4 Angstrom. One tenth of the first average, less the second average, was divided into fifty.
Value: -6.8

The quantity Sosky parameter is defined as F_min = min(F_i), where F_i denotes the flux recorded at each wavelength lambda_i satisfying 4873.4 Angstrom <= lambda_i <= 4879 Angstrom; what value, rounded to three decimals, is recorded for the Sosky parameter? 5.837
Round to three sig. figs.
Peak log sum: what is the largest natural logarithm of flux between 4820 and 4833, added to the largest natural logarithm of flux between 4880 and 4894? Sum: 4.23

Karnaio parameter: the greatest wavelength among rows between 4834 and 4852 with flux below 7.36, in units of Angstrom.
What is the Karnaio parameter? 4850.47 Angstrom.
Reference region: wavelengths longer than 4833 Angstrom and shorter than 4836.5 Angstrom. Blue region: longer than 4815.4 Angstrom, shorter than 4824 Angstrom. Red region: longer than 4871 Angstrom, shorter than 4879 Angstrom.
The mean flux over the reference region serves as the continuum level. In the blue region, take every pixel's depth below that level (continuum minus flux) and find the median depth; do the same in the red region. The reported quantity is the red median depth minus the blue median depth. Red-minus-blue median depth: 1.0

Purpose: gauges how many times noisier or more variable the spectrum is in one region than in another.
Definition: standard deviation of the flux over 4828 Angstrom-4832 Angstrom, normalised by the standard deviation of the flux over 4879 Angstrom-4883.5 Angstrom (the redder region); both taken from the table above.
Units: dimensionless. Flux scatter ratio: 2.1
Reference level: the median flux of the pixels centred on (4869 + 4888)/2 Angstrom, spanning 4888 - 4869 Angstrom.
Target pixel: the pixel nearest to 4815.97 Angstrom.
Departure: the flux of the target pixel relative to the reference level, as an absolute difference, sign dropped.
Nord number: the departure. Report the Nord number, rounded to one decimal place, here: 1.2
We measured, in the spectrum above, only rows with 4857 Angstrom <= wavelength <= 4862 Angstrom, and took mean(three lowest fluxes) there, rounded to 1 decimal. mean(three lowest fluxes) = 7.6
